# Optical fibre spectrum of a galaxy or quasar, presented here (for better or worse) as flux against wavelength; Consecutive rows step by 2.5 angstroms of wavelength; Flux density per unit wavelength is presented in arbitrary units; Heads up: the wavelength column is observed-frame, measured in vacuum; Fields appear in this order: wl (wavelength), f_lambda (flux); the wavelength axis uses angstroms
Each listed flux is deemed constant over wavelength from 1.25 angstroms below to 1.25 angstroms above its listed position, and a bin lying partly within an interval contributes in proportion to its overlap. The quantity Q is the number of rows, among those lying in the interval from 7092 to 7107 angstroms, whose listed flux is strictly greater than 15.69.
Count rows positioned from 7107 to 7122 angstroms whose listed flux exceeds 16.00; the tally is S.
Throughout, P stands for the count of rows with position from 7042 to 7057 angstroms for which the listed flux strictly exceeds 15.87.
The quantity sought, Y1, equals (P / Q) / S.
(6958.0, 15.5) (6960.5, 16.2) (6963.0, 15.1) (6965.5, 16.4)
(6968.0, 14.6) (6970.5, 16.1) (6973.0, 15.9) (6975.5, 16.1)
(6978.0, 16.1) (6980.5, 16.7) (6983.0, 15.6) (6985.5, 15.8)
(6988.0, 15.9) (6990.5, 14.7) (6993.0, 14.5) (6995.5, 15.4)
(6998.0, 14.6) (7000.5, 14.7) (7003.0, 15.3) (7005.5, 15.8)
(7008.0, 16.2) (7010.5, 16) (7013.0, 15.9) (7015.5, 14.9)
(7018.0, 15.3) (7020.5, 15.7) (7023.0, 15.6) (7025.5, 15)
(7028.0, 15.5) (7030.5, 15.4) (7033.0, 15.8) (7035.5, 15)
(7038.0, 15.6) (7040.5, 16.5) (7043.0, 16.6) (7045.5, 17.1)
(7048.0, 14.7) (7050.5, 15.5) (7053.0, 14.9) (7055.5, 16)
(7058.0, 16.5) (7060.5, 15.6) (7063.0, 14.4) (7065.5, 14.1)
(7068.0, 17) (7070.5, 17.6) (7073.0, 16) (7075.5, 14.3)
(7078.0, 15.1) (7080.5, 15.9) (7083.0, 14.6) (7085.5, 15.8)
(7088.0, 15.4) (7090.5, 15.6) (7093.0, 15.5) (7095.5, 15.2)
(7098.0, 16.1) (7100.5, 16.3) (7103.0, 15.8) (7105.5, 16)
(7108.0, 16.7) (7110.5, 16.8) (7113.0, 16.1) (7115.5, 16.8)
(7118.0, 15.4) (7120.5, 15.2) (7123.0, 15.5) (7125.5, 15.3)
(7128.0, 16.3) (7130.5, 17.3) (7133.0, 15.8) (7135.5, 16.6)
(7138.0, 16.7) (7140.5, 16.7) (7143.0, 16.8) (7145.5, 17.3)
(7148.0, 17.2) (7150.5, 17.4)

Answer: 0.19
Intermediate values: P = 3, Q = 4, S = 4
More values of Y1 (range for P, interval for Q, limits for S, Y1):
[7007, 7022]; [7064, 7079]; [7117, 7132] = 0.50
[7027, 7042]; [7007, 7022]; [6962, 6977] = 0.08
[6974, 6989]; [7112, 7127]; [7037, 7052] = 0.67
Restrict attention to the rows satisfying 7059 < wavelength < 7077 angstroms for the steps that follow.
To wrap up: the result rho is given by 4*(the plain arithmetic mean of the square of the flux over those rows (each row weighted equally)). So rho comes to 976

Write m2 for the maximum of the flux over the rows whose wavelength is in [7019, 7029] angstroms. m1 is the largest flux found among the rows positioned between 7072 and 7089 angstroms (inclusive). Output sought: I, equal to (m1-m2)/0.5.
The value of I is 1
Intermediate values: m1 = 16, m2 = 15.7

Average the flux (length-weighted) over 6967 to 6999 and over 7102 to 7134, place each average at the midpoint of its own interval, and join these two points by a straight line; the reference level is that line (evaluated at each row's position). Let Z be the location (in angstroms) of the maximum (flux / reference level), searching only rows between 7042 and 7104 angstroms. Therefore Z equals 7070.5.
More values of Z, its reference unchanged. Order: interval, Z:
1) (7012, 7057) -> 7045.5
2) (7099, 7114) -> 7110.5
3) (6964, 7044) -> 6980.5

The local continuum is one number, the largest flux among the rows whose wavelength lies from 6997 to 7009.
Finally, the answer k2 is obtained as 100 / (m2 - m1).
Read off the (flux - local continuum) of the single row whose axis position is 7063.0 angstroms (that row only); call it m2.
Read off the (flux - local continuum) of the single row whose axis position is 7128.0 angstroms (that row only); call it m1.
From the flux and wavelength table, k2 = -53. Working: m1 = 0.1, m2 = -1.8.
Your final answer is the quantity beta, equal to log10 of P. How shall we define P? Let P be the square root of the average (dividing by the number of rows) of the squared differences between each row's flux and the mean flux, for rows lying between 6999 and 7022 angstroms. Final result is -0.32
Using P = 0.48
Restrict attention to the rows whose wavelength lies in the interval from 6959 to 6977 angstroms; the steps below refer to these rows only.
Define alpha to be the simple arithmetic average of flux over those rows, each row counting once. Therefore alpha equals 15.8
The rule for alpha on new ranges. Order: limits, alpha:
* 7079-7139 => 15.9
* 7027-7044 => 15.8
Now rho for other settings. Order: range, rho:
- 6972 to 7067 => 969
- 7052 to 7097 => 968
